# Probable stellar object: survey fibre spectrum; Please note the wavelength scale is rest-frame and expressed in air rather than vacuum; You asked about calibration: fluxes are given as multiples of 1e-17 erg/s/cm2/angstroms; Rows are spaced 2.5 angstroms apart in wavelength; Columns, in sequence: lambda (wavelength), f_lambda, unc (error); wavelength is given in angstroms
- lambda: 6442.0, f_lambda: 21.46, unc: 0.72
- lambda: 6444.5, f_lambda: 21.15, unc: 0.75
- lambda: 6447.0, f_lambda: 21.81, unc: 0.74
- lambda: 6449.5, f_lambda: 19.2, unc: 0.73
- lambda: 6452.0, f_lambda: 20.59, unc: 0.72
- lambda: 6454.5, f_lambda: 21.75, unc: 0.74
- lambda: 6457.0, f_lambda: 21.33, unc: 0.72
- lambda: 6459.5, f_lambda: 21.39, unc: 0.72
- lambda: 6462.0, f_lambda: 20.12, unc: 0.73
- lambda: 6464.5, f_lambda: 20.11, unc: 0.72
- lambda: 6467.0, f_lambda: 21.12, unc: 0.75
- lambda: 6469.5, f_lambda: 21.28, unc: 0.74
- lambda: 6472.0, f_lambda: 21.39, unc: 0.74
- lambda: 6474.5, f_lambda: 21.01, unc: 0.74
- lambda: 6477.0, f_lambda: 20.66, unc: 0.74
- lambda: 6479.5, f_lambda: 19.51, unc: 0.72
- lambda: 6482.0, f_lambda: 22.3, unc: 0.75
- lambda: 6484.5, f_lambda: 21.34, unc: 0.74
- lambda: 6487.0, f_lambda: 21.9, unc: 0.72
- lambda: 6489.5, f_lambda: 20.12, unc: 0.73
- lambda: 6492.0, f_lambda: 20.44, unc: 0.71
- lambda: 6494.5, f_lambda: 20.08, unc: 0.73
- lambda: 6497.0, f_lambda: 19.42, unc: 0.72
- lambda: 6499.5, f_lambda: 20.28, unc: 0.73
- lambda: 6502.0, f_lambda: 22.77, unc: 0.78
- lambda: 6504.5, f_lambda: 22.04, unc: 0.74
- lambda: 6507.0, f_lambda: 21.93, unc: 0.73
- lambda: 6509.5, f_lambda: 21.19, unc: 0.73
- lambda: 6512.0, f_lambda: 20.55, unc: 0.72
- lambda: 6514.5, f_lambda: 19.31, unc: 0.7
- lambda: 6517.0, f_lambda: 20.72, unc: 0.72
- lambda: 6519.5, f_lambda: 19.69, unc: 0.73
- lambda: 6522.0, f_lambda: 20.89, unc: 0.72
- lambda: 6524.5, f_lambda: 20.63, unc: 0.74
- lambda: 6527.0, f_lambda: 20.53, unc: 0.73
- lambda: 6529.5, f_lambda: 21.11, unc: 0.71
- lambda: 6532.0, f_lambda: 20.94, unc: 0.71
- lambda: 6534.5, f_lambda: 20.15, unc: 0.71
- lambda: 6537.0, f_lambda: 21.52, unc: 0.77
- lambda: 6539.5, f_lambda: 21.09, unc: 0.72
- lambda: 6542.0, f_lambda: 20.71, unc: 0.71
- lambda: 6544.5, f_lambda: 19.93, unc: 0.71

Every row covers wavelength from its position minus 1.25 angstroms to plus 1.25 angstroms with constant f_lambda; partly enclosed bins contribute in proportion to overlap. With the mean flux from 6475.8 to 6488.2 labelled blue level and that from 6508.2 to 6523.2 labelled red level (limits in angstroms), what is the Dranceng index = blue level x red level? 431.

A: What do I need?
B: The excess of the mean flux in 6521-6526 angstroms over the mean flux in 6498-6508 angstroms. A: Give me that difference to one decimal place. -1.0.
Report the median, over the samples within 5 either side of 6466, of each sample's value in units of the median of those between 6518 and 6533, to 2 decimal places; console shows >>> 0.99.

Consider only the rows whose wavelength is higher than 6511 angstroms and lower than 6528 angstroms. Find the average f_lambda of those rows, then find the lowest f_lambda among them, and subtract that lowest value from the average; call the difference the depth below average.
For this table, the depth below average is 1.0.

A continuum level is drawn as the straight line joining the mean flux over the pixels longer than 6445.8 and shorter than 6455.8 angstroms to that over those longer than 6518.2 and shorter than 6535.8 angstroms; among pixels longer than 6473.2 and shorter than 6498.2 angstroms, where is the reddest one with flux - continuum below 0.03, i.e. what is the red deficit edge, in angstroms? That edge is 6497.0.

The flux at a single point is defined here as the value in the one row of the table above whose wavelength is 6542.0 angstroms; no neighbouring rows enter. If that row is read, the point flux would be 20.71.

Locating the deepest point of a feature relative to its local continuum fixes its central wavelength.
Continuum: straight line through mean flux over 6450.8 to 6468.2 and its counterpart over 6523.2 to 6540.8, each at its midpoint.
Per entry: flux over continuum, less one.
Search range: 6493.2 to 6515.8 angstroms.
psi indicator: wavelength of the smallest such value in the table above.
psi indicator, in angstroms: 6514.5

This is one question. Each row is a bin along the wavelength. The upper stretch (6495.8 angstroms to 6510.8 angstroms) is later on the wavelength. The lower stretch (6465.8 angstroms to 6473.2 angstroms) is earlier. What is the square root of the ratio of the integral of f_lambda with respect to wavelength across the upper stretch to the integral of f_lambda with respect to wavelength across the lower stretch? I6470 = 1.4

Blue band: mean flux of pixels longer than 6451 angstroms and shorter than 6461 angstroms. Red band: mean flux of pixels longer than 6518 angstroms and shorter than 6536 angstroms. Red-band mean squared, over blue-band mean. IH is 19.9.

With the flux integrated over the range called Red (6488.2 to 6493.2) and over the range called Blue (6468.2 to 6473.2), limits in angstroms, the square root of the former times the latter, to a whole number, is 104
